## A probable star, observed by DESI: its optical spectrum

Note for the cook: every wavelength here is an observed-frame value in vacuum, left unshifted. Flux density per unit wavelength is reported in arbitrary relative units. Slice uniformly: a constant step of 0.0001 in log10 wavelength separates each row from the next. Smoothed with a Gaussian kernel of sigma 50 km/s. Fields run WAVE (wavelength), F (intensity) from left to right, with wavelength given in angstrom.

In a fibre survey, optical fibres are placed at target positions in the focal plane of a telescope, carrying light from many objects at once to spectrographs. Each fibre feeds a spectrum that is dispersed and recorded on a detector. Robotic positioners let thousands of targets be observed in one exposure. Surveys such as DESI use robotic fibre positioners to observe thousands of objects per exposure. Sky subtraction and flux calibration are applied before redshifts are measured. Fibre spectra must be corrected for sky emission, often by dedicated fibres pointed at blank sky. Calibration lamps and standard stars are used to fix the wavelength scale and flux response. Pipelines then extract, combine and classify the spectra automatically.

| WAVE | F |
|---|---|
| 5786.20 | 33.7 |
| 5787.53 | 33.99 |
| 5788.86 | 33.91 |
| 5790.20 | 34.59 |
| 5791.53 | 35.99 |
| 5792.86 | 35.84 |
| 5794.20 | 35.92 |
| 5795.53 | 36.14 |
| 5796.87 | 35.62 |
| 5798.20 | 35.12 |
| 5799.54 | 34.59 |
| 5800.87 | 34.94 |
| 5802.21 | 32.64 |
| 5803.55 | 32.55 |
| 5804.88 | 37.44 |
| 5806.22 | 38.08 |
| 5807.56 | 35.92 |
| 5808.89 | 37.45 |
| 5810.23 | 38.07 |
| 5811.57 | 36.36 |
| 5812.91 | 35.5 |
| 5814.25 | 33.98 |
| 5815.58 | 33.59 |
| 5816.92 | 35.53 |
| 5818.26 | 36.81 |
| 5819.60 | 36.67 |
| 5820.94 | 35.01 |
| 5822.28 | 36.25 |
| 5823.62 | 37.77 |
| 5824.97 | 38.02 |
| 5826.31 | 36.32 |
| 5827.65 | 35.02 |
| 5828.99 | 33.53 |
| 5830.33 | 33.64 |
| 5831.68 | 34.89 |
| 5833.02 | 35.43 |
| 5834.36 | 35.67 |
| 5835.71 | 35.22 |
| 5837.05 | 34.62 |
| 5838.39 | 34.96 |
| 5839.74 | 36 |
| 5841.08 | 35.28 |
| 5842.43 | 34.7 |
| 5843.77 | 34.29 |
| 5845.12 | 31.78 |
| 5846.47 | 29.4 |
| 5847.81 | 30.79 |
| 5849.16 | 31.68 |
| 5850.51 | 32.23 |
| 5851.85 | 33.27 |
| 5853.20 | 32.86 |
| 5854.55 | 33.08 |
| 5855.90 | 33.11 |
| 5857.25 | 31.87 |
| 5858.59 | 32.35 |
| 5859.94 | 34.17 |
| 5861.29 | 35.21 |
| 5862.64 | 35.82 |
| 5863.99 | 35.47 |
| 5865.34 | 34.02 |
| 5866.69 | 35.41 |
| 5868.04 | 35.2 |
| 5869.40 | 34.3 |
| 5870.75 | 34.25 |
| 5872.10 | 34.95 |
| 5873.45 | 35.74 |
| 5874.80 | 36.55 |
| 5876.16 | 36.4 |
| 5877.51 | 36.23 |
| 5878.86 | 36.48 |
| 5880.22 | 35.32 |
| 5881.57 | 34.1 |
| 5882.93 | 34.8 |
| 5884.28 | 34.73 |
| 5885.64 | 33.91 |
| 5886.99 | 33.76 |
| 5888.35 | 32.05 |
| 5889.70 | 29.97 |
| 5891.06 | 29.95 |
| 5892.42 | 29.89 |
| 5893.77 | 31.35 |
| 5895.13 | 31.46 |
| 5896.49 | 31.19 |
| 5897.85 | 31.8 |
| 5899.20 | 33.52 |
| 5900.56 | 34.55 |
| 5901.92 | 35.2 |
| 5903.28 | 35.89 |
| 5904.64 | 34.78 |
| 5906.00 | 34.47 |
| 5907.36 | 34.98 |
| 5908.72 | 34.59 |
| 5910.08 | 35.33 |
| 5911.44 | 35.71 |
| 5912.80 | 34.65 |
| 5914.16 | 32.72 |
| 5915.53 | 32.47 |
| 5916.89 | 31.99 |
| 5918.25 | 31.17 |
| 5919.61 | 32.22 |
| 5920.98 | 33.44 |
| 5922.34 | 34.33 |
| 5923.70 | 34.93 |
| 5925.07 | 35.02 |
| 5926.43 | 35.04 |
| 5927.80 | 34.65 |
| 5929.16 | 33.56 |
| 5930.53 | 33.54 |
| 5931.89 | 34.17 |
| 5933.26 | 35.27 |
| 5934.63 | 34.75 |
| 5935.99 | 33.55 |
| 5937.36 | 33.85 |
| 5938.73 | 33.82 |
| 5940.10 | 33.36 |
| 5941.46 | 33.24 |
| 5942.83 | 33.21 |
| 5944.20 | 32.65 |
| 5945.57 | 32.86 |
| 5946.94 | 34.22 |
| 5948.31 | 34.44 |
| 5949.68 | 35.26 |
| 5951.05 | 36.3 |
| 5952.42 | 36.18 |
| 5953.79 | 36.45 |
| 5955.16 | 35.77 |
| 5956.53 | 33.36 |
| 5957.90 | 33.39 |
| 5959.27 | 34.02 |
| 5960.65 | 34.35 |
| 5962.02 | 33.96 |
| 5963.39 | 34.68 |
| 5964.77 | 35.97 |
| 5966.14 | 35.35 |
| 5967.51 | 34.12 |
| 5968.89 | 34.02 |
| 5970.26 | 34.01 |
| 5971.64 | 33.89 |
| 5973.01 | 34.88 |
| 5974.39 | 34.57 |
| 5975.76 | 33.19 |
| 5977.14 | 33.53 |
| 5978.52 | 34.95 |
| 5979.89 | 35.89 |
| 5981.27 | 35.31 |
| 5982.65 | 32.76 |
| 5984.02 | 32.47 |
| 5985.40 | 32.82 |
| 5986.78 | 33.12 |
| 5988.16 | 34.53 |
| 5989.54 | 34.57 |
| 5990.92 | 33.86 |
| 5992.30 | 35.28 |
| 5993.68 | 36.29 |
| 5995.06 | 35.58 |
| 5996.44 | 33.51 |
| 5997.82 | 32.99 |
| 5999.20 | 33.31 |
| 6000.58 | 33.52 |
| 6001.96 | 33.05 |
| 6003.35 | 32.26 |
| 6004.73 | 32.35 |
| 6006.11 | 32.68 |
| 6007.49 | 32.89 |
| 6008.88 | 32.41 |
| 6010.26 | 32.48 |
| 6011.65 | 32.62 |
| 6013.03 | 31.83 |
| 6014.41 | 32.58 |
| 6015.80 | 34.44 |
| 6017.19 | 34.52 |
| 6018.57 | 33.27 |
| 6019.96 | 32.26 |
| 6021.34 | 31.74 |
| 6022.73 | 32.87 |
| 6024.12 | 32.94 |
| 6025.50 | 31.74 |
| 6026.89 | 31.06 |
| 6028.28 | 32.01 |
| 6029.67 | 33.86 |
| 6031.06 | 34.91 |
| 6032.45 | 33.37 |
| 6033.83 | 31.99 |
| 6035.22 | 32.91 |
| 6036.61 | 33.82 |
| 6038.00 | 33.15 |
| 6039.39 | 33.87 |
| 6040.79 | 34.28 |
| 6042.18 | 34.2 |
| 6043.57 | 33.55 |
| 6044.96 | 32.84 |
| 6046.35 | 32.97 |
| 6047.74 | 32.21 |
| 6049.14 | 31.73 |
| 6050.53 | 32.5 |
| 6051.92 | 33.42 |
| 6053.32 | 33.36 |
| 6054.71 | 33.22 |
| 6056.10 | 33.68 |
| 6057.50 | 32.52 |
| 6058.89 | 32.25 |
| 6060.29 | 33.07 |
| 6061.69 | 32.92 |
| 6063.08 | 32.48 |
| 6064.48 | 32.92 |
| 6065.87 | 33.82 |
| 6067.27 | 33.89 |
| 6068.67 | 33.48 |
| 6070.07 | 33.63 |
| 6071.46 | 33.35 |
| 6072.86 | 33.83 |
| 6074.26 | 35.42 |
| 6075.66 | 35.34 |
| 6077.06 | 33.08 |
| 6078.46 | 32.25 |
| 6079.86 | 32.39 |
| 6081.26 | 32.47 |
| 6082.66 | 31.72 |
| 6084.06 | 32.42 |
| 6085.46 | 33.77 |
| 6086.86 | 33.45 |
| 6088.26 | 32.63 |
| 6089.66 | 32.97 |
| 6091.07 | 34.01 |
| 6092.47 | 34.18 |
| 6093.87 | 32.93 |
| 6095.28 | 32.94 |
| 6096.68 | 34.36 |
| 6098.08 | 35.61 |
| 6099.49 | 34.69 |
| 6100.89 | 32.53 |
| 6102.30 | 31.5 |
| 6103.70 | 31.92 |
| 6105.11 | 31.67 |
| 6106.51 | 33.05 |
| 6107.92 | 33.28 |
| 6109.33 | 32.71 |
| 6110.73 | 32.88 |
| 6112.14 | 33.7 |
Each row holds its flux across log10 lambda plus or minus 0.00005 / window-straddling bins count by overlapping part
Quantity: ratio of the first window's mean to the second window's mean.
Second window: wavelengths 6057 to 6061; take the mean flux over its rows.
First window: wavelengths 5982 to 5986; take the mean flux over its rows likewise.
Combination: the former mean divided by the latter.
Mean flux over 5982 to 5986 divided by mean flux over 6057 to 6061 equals 1.00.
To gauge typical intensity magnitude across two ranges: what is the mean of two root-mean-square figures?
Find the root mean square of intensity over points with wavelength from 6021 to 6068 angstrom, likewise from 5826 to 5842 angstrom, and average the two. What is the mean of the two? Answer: 34.0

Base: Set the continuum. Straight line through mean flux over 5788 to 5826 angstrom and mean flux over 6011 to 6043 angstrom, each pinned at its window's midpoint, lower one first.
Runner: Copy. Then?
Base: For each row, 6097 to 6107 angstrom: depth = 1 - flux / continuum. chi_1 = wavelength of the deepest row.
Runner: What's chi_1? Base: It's 6102.30 angstrom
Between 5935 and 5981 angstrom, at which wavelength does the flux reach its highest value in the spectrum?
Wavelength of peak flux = 5953.79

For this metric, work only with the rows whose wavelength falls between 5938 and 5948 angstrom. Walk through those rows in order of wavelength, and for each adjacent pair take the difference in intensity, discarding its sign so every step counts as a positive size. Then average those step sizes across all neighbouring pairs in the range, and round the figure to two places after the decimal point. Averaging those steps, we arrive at 0.46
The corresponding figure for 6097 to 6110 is 0.87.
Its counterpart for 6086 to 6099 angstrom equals 0.79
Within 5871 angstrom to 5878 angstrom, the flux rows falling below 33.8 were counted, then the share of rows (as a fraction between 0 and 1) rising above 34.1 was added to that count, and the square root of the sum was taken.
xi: 1.00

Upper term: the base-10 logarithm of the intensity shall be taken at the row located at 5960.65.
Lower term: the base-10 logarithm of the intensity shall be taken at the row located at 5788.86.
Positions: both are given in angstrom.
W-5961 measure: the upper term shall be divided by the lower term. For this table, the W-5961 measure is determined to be 1.00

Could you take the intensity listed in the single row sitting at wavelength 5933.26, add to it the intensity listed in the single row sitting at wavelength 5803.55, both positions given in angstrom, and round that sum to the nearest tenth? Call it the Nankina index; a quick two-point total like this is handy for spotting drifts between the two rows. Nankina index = 67.8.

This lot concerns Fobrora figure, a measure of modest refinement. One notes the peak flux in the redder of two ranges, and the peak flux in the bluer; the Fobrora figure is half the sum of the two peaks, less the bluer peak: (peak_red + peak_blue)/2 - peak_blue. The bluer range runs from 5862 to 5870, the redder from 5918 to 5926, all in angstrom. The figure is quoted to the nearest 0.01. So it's -0.40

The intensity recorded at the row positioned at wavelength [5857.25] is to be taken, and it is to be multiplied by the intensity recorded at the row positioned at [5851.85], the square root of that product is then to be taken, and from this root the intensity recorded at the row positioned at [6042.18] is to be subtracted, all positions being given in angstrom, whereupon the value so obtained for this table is -1.6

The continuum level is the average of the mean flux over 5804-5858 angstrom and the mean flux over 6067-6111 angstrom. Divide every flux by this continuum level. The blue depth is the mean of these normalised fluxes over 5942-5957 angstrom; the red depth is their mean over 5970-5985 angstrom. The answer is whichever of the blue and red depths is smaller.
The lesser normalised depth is 1.00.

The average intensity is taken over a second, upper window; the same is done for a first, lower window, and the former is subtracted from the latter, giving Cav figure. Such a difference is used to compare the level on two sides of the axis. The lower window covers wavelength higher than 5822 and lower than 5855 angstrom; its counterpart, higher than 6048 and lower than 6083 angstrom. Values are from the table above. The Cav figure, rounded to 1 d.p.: 1.1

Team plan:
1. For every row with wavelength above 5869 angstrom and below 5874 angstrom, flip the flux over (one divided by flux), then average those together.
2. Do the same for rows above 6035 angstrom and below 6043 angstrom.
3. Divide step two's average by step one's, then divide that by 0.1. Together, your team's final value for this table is 10.3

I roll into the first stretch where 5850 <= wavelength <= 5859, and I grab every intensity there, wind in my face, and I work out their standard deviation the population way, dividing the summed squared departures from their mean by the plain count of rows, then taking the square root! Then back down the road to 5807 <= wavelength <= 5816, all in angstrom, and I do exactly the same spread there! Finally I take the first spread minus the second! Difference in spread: -1.0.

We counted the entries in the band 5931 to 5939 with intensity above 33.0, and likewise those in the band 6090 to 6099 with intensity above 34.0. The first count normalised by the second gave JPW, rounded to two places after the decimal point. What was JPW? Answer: 1.50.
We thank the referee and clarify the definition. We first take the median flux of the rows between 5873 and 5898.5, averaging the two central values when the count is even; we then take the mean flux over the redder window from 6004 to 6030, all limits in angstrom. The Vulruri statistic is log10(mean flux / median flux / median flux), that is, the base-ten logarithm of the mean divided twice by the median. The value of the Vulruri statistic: -1.55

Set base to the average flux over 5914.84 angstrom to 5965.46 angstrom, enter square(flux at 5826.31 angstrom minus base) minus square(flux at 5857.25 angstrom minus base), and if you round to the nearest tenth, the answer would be 0.0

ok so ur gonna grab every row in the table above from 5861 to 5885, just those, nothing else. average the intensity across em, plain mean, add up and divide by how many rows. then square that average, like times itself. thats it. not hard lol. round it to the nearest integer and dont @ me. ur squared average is 1244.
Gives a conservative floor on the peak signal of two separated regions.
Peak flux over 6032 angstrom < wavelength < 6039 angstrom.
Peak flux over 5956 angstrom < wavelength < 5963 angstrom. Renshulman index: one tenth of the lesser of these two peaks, 3.38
